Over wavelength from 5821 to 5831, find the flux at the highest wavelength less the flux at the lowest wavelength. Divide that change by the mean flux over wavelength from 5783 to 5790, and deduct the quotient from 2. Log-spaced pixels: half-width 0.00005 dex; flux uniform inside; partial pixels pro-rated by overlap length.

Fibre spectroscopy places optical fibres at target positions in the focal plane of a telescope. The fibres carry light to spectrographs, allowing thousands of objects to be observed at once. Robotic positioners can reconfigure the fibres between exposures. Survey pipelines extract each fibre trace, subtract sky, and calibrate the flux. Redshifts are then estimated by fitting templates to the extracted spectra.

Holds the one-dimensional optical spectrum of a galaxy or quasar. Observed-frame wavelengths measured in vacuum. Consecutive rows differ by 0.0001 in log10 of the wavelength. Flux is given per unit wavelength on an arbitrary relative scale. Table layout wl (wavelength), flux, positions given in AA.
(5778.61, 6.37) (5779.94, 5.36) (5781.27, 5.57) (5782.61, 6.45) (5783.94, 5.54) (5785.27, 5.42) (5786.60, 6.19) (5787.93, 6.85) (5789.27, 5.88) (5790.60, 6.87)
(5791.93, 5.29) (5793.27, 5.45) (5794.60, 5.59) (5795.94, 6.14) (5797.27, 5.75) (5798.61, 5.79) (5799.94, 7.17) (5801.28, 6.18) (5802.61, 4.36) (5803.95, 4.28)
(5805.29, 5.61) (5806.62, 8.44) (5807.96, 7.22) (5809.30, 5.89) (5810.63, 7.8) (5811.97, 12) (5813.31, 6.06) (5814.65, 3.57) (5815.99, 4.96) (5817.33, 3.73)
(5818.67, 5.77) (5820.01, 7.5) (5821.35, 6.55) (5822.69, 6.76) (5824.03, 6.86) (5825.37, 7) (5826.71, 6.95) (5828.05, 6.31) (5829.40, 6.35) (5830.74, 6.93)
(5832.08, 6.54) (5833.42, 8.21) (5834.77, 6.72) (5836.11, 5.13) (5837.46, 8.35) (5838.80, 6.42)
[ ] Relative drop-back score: 1.9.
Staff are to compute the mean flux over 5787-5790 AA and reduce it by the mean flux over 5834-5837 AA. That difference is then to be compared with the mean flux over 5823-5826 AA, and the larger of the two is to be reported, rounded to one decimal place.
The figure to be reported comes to 6.9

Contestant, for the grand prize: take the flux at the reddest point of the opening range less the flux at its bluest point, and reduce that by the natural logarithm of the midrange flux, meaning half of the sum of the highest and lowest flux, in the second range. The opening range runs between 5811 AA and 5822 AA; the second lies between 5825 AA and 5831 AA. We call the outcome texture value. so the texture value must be -7.3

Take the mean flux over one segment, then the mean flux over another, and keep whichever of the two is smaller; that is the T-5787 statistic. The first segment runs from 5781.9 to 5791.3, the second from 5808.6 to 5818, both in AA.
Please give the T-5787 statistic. 6.2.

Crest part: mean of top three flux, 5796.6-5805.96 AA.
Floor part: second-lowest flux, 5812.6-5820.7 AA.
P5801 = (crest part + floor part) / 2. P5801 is 5.1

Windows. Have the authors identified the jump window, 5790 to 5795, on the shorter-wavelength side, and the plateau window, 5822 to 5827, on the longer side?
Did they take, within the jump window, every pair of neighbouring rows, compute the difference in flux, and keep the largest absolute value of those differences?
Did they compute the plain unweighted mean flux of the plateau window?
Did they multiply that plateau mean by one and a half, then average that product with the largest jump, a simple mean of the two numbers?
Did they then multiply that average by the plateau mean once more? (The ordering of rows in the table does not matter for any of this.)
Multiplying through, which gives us 41.1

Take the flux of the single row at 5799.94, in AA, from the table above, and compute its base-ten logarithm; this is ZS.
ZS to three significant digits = 0.856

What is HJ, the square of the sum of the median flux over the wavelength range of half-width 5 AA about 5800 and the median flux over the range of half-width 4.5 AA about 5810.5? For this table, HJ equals 169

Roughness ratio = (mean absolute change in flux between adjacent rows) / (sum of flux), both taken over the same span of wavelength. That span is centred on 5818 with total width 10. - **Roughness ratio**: 0.032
